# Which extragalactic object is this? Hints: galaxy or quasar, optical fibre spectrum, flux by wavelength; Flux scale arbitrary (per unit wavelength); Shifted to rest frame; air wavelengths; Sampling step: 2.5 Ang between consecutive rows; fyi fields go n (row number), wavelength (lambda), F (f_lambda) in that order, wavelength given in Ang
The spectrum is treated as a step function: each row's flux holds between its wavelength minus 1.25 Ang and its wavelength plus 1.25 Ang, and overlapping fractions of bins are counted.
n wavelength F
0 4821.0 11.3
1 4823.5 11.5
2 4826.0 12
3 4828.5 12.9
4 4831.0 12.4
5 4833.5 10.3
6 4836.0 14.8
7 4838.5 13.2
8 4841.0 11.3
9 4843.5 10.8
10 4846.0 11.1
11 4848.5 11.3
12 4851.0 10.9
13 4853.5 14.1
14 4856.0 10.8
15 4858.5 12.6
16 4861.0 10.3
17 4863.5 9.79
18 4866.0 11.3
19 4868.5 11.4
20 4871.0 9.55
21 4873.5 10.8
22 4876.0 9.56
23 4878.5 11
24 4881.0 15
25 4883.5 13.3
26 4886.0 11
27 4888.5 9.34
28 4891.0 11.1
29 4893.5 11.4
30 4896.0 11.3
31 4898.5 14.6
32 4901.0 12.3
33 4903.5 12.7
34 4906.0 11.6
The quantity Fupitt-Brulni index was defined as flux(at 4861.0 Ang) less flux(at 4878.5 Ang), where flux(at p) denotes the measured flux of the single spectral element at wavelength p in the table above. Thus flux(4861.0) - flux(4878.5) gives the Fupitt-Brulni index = -1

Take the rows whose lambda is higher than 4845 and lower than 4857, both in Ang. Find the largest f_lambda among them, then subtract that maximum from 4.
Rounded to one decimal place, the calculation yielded -10.1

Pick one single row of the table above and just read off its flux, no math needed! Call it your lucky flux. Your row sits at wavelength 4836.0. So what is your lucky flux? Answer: 14.8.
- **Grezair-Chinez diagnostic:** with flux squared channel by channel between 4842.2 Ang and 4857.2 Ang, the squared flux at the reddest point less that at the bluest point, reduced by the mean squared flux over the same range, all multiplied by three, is -401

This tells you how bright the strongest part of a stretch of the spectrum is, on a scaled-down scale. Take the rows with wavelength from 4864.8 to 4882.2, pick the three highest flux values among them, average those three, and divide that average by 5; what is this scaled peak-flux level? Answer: 2.51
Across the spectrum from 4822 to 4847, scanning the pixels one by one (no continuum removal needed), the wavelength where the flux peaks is 4836.0 Ang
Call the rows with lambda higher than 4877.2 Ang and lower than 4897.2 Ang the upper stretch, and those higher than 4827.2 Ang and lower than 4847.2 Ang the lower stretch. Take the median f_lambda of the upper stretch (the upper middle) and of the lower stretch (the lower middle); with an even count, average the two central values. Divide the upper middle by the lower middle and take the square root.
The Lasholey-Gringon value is 0.97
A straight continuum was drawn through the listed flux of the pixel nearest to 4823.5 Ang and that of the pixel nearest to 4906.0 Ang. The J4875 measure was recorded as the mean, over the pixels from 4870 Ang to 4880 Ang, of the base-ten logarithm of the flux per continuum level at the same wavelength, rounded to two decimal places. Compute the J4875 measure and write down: -0.05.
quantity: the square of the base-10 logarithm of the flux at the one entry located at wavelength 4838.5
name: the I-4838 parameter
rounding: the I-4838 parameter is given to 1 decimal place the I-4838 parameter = 1.3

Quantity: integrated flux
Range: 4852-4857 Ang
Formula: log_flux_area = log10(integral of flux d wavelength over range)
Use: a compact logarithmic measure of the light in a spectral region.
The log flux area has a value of 1.79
